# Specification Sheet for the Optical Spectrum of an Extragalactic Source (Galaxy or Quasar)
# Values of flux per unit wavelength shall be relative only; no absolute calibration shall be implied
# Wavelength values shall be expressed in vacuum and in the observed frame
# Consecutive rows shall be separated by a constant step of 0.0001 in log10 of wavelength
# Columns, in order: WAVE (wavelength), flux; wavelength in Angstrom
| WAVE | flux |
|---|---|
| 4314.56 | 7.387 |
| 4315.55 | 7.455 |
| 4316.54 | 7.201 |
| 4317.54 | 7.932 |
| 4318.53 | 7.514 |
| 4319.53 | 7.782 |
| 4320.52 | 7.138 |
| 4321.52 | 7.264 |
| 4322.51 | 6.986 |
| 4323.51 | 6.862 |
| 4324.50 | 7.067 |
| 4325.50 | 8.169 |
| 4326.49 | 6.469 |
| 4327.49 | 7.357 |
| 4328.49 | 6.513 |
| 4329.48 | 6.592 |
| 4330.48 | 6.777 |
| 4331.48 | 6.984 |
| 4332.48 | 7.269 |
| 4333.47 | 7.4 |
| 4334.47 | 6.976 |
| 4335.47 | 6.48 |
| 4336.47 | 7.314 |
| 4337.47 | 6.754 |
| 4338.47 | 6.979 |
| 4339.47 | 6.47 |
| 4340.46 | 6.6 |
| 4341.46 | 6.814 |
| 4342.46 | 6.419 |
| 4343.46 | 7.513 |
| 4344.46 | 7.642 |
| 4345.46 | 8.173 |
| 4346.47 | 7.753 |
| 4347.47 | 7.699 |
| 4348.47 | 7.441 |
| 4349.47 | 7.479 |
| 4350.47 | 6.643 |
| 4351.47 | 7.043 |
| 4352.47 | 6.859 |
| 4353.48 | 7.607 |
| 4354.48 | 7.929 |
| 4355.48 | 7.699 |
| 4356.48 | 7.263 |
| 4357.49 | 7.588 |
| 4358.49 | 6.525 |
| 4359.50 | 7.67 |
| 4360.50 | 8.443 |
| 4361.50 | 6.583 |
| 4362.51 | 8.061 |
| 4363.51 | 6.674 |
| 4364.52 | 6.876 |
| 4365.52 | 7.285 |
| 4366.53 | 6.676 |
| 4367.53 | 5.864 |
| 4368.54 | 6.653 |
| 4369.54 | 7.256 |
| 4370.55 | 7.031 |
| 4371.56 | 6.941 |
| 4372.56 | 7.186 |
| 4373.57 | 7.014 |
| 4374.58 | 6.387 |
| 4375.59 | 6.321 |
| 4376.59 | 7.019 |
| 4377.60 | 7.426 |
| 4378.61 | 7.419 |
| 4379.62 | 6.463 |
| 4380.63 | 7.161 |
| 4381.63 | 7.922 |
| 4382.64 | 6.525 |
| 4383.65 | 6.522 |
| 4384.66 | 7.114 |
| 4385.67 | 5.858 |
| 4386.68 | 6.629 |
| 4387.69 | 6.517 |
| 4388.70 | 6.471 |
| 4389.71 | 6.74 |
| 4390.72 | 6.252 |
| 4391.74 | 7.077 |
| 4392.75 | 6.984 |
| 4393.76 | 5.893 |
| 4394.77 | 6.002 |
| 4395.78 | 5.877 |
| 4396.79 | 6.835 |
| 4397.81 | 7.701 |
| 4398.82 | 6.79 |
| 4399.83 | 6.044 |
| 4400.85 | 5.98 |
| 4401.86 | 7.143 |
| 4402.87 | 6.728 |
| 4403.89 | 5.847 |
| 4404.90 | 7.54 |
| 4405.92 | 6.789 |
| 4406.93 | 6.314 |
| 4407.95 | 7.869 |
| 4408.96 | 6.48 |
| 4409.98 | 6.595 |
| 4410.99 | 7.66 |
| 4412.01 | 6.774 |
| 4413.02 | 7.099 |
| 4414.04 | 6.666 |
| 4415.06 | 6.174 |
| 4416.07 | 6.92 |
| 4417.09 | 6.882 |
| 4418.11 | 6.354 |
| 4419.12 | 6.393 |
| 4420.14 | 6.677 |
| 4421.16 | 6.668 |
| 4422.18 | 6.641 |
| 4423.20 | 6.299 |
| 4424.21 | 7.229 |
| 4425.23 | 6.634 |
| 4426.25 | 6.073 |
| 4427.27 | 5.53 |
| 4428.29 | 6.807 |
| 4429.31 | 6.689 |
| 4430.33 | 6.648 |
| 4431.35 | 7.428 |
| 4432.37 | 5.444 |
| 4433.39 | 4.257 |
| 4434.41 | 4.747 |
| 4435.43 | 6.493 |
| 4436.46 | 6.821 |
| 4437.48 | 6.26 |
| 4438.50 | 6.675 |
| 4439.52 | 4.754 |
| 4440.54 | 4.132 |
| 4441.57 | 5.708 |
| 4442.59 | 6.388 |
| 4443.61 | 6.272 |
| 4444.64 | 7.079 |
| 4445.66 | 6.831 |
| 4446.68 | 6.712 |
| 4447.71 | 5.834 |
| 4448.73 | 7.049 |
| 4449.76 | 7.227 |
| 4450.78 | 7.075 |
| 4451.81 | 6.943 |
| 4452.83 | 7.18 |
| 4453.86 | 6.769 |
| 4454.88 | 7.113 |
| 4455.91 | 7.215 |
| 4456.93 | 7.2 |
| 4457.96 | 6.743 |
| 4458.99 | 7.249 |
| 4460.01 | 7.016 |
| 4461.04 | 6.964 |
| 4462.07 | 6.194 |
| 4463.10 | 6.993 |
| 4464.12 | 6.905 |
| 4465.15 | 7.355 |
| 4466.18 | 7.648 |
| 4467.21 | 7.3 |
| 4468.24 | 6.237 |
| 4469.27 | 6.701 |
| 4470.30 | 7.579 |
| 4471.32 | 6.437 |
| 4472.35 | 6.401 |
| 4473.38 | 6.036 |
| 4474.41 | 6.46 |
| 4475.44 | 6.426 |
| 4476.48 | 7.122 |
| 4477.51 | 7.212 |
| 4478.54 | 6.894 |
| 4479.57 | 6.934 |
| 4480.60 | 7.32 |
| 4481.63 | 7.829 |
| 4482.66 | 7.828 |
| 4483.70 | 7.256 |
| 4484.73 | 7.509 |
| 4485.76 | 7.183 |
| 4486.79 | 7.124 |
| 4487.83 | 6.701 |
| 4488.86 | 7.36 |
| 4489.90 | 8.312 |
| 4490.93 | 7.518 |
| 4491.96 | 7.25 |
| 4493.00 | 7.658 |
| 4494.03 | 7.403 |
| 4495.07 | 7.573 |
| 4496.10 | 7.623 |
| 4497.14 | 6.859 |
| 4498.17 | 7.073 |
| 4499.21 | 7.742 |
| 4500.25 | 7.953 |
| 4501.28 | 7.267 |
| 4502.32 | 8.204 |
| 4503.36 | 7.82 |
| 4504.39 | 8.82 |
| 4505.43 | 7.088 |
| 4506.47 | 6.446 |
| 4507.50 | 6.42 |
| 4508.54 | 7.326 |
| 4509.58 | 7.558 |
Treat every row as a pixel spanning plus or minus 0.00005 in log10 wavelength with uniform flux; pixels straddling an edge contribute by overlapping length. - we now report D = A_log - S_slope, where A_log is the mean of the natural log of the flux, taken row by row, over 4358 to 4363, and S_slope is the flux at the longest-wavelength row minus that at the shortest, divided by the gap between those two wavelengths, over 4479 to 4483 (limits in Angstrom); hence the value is 1.71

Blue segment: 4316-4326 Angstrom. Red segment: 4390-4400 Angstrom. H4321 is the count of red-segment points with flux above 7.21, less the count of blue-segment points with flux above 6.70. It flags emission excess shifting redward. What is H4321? -9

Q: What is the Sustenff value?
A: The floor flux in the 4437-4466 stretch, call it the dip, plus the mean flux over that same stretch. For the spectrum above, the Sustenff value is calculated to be 10.8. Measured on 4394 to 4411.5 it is 12.6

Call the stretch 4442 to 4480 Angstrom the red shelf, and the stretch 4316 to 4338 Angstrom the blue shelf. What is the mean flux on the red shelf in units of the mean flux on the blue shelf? 0.96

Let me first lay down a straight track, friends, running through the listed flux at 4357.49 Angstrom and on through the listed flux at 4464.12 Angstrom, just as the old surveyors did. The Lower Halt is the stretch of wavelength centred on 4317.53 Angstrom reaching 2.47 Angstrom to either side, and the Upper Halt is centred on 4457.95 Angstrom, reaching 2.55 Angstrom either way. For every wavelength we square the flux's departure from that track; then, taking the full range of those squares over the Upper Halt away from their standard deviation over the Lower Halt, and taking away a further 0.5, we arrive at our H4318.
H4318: -0.4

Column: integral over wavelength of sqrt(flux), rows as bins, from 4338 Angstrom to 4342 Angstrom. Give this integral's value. 10.4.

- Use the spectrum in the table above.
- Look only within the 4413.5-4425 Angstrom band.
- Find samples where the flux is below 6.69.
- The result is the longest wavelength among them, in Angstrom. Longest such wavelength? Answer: 4423.20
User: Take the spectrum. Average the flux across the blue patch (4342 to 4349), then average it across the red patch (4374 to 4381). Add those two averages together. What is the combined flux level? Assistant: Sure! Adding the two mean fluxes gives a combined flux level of 14.4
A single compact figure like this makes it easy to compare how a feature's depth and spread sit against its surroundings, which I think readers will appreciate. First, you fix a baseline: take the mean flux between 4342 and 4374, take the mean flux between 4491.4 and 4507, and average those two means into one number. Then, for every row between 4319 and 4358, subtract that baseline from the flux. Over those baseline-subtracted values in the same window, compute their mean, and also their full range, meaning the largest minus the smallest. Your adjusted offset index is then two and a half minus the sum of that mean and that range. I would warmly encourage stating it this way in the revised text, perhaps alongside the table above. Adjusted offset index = 0.95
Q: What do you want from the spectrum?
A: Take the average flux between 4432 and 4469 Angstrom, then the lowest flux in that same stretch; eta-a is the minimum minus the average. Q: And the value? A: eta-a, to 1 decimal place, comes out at -2.4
